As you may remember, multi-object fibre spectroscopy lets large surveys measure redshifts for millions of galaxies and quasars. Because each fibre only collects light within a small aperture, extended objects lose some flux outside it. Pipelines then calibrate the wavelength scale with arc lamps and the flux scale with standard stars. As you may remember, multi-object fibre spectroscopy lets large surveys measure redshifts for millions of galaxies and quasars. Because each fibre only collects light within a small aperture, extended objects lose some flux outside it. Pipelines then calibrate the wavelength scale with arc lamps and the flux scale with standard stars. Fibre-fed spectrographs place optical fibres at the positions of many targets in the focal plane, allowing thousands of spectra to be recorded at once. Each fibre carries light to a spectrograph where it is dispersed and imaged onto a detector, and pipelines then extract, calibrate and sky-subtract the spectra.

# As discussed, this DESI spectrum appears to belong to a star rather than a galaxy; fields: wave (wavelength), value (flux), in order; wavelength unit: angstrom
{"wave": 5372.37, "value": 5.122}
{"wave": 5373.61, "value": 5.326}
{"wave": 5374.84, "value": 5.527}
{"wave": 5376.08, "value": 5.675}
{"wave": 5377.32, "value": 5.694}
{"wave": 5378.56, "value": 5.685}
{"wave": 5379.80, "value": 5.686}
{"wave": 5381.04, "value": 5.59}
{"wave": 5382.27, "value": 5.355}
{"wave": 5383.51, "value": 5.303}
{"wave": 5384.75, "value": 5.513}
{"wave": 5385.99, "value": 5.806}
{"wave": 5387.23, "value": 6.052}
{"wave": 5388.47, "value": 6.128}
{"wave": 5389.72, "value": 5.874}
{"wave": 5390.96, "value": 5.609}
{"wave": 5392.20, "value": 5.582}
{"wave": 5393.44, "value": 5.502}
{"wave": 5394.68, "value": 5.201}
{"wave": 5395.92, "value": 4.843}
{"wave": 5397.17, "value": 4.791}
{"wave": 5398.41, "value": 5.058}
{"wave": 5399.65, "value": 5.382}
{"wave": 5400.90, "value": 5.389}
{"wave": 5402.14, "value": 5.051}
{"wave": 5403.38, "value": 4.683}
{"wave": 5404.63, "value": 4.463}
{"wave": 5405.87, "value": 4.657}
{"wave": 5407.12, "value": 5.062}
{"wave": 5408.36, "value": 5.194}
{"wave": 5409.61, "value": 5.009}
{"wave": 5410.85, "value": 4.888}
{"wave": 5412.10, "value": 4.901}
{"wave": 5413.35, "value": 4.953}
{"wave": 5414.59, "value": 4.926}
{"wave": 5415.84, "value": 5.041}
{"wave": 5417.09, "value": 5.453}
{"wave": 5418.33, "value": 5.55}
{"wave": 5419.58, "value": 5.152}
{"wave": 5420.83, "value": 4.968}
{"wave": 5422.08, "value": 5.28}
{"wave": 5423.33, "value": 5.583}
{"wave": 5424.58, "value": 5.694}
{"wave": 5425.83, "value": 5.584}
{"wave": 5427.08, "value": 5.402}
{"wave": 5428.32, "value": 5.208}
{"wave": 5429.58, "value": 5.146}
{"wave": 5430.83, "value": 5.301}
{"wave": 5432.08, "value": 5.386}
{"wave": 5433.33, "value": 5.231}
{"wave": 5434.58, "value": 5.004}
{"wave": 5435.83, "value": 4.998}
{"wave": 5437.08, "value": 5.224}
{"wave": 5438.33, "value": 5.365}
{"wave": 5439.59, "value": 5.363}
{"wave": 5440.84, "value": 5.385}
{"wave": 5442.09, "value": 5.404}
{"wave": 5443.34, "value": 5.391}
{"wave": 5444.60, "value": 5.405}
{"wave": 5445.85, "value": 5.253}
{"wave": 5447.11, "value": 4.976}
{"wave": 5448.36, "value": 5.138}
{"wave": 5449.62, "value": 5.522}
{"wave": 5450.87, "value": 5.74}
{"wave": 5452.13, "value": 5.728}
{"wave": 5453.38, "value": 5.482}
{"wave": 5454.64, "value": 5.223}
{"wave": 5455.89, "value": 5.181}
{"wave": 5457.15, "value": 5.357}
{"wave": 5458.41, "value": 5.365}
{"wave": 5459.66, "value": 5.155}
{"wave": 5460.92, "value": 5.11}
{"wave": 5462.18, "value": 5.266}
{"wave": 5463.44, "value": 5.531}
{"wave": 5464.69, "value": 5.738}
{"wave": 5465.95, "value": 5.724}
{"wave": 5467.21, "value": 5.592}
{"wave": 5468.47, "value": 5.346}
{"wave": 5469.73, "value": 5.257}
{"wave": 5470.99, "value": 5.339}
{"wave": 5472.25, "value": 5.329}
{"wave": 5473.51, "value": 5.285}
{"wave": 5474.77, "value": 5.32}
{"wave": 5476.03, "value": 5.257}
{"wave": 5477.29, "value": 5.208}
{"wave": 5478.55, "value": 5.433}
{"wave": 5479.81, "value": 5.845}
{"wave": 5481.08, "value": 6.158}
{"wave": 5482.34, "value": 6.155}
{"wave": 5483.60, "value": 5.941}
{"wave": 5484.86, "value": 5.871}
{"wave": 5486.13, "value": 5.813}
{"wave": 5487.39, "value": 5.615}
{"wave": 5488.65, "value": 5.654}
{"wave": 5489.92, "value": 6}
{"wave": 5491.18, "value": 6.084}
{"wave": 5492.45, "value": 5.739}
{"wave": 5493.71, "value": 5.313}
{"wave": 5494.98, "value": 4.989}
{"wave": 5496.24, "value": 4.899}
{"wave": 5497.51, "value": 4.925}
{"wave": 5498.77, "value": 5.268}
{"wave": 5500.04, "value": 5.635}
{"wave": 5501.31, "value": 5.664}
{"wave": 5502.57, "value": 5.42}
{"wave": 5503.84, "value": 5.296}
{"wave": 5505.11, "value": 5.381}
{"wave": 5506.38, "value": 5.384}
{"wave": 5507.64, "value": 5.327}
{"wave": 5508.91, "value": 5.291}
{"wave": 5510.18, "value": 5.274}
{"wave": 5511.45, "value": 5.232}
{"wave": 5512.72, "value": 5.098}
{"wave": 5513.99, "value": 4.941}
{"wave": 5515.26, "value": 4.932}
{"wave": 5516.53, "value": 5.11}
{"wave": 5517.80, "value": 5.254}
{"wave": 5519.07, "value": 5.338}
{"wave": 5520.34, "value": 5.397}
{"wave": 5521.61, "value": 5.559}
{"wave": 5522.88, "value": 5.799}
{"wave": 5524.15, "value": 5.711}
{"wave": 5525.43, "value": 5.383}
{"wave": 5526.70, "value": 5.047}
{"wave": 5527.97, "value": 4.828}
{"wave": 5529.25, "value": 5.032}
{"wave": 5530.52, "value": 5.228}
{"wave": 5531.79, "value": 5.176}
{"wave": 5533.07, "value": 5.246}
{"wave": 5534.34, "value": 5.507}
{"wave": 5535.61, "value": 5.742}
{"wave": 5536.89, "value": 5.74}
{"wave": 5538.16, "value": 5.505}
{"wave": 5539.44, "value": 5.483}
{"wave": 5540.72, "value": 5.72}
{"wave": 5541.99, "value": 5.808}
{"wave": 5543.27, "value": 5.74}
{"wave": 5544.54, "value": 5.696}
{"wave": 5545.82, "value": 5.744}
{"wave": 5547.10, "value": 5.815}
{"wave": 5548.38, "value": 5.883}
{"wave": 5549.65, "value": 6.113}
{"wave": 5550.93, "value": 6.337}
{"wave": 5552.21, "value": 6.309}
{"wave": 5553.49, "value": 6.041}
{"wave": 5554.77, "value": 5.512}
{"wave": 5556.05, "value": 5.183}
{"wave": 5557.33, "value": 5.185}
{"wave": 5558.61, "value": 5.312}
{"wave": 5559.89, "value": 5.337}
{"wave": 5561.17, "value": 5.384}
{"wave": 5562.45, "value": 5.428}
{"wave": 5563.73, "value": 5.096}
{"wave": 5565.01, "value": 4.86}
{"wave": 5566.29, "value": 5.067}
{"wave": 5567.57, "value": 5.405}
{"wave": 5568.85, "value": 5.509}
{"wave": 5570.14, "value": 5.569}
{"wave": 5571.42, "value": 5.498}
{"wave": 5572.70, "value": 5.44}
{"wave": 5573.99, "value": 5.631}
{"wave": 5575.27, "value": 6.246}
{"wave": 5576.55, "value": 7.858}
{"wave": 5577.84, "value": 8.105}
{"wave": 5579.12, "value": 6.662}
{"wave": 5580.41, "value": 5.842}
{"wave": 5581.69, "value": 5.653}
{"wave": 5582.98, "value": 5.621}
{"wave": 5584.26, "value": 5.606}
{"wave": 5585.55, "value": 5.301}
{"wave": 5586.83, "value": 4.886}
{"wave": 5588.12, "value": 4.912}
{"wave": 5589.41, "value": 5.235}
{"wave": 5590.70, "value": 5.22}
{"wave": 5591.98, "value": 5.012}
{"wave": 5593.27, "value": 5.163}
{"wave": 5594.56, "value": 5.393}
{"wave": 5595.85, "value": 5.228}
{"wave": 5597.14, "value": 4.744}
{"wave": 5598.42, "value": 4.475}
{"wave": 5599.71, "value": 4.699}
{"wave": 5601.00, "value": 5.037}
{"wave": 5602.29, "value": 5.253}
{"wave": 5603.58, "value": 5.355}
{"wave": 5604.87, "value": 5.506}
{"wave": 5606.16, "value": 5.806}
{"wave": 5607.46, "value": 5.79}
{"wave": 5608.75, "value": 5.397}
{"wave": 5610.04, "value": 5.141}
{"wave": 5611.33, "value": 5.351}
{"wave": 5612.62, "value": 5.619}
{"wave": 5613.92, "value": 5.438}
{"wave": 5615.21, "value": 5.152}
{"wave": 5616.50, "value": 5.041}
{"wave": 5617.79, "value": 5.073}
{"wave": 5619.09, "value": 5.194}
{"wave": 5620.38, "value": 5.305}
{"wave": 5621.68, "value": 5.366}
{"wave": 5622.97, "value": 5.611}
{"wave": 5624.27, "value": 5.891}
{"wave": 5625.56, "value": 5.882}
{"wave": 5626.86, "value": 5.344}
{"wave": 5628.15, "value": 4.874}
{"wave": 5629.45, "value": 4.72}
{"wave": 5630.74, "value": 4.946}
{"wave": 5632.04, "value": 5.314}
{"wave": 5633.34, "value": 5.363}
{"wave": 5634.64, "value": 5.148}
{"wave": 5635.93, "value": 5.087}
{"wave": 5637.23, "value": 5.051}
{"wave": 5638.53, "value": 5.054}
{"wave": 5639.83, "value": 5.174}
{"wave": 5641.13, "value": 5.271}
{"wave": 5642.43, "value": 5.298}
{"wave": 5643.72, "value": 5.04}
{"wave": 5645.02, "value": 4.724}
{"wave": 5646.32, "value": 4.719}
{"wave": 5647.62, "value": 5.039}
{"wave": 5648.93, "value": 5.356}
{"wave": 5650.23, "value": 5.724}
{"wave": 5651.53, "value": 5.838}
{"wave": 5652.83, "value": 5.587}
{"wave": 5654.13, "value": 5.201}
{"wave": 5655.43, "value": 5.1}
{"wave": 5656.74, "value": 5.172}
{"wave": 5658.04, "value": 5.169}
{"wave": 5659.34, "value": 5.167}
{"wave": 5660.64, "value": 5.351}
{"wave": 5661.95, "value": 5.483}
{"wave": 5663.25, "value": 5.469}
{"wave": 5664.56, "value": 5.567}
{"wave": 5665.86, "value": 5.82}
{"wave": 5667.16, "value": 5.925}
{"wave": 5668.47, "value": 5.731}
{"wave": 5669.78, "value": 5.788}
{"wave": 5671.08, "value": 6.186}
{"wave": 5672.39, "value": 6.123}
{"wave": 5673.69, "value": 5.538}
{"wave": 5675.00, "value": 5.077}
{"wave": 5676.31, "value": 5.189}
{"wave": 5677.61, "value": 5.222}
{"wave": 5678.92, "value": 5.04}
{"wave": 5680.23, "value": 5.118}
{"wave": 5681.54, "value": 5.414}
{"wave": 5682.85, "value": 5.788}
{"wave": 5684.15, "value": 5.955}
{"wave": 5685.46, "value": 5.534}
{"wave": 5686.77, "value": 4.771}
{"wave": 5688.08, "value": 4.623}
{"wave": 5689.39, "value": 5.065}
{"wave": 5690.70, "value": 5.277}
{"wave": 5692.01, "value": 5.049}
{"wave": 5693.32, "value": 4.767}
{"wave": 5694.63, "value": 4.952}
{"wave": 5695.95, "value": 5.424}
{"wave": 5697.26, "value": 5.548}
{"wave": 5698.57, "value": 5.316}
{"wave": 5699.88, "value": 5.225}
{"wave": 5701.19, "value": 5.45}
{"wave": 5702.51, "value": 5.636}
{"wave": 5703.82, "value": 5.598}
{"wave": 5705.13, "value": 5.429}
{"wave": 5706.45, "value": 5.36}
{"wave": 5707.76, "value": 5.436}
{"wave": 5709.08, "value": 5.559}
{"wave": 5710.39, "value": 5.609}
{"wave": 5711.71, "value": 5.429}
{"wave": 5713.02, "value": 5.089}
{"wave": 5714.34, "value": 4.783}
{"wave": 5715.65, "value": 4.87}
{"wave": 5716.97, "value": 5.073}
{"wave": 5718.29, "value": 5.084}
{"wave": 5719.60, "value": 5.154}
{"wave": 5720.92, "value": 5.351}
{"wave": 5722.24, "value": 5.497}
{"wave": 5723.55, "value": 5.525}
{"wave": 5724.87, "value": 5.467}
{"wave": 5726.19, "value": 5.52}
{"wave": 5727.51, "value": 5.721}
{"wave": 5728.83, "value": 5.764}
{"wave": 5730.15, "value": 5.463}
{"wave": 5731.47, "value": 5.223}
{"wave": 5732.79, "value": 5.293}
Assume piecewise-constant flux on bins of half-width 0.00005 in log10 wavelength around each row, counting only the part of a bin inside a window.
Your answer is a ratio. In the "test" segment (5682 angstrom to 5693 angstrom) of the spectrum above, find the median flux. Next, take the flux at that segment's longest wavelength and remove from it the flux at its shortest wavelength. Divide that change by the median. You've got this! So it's -0.14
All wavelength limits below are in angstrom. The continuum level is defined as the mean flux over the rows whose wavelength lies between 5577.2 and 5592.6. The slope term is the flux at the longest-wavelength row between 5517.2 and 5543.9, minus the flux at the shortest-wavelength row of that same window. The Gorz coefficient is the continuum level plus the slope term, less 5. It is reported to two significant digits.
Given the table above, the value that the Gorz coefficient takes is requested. 1.2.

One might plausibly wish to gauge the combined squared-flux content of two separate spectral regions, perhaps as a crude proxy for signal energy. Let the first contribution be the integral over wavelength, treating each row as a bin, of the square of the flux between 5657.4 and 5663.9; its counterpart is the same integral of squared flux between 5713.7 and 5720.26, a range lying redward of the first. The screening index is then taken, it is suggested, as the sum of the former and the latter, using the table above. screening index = 349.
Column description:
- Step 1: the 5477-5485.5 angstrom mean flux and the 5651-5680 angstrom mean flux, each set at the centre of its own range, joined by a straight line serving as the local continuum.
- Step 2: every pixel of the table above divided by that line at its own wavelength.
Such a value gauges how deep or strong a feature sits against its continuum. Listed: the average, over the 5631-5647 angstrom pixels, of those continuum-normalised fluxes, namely 0.922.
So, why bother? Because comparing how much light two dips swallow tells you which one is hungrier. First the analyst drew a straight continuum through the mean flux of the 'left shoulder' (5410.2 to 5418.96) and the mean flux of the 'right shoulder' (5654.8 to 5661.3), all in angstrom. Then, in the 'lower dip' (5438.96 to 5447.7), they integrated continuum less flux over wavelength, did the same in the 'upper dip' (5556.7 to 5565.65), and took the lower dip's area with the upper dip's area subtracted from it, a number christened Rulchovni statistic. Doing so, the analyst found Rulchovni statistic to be -1.1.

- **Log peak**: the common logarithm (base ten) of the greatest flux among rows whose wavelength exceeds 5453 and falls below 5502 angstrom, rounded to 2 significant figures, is 0.79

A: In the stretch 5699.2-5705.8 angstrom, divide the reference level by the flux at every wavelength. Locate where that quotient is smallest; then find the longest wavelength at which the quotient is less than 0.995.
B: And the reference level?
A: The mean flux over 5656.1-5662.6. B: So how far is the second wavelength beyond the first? 2.6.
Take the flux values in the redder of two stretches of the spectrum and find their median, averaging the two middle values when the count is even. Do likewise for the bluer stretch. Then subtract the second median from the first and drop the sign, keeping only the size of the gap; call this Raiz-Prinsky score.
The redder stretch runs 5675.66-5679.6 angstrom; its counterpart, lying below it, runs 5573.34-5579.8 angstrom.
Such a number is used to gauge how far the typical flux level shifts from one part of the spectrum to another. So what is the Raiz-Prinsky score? 1.5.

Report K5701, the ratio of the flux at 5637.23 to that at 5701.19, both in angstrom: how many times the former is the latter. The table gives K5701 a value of 0.93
